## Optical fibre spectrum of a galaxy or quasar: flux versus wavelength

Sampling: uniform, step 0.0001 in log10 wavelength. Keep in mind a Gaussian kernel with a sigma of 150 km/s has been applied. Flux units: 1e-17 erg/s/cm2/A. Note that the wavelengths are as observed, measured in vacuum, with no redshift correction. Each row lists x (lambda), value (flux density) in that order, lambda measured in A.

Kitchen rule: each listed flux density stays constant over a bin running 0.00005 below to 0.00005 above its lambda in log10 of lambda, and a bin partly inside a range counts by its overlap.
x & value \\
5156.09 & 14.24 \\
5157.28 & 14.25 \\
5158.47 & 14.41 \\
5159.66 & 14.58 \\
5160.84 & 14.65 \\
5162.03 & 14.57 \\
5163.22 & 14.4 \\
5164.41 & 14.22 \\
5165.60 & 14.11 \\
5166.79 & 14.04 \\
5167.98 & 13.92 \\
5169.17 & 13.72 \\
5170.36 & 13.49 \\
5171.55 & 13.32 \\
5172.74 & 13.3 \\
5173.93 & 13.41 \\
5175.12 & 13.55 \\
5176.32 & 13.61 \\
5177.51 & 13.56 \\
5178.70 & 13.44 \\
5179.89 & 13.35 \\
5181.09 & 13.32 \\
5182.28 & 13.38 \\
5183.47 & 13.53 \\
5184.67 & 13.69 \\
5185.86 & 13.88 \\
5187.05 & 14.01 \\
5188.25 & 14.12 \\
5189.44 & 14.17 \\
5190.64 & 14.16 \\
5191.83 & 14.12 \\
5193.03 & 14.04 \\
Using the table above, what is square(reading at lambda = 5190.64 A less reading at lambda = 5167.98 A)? 0.06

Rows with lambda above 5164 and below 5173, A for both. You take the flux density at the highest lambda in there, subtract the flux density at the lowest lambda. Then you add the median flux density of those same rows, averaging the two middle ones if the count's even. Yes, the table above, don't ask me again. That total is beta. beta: 12.9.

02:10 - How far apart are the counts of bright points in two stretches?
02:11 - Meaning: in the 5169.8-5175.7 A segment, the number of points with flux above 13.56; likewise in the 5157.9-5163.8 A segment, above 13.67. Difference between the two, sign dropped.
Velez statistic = 5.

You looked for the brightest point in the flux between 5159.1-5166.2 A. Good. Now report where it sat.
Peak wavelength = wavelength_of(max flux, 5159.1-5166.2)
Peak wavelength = 5160.84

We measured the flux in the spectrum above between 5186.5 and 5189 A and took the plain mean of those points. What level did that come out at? 14.1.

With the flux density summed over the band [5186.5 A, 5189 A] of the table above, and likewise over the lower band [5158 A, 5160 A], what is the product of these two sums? 815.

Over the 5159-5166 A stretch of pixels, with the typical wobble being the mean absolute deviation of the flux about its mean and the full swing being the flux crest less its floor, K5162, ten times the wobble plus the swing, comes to 2.3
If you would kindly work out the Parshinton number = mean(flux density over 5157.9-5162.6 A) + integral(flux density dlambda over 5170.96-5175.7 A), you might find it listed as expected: 78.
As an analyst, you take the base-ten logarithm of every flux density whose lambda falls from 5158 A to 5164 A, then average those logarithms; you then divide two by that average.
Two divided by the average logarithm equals 1.72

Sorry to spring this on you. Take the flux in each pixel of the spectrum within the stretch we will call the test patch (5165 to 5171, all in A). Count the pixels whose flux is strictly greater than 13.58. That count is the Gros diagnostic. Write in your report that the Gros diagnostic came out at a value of 4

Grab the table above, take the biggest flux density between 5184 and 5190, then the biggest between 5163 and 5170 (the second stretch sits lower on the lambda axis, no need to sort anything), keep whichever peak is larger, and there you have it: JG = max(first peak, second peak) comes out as 14.4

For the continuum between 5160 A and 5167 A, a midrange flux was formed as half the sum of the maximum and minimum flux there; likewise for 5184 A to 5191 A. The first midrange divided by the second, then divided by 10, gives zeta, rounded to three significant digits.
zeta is 0.103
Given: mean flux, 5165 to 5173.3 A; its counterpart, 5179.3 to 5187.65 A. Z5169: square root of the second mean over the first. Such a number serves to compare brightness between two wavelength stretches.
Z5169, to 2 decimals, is 1.00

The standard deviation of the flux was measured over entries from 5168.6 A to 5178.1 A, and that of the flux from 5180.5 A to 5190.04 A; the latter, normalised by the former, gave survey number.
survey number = 2.3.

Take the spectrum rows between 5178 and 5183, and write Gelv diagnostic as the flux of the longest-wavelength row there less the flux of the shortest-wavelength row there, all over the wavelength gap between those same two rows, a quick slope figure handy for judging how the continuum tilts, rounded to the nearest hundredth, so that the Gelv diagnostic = -0.02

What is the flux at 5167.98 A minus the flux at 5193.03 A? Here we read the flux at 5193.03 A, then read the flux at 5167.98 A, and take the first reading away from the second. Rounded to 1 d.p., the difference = -0.1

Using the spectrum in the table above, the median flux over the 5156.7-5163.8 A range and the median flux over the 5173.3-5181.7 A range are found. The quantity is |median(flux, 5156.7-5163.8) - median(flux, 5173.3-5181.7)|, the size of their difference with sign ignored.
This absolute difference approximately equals 1.05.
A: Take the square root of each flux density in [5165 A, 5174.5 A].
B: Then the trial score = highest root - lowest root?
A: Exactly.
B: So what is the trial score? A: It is 0.109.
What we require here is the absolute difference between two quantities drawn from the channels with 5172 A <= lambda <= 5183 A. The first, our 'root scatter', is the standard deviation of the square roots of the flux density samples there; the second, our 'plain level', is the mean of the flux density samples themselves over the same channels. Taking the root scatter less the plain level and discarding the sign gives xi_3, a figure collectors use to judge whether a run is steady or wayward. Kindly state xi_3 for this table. 13.4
